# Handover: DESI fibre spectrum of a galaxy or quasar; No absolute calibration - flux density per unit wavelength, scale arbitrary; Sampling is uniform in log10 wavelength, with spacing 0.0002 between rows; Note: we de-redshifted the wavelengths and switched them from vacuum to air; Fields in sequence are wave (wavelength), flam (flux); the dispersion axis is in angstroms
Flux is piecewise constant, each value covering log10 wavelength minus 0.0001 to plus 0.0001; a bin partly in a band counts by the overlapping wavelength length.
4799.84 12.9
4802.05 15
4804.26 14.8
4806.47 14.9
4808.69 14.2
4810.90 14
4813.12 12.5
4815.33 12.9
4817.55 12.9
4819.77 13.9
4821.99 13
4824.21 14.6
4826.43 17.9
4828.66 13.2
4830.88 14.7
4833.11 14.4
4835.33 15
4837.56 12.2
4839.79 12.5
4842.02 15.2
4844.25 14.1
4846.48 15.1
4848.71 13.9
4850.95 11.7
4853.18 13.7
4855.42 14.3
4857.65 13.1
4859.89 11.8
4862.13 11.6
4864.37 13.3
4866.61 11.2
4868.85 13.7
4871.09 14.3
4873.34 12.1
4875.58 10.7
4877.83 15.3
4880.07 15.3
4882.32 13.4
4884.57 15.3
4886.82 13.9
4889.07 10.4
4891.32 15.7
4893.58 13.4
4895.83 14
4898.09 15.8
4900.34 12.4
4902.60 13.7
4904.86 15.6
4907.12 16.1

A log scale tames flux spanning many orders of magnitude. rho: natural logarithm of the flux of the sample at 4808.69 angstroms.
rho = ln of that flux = 2.65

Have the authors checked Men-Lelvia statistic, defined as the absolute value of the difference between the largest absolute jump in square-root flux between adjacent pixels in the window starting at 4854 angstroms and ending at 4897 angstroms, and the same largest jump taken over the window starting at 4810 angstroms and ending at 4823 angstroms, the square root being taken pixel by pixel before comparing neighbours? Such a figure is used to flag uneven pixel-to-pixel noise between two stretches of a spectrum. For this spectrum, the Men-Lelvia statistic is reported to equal 0.53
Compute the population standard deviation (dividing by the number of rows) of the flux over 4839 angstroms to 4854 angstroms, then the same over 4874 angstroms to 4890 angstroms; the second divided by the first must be 1.7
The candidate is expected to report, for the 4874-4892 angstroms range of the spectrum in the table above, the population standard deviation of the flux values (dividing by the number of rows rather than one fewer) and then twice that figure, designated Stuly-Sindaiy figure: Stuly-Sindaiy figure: 3.98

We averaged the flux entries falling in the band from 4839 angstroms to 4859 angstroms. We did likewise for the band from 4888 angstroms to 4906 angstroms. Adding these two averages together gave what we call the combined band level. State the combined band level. 27.6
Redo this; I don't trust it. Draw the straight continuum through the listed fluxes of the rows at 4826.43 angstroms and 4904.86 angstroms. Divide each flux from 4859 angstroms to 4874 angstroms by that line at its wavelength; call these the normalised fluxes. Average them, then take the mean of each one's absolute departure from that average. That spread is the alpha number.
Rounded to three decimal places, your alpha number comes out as 0.063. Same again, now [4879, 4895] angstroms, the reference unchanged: 0.079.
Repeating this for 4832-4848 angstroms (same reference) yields 0.057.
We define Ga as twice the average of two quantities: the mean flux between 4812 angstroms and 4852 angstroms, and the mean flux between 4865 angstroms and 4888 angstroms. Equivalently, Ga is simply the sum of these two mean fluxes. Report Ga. 27.4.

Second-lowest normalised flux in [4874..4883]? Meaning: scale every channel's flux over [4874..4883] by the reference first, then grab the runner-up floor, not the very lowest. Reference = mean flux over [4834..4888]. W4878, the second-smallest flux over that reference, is 1.00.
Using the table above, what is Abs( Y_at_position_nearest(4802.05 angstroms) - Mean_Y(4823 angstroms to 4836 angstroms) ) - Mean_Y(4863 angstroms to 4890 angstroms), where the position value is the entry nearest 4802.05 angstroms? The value -13.2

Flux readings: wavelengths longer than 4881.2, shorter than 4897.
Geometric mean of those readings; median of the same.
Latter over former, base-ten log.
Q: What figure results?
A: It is 0.0086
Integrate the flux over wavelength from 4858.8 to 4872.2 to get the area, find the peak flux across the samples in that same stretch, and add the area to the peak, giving 184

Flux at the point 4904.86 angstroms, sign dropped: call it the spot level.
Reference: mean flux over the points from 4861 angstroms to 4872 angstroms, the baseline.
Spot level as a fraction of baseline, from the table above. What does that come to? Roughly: 1.22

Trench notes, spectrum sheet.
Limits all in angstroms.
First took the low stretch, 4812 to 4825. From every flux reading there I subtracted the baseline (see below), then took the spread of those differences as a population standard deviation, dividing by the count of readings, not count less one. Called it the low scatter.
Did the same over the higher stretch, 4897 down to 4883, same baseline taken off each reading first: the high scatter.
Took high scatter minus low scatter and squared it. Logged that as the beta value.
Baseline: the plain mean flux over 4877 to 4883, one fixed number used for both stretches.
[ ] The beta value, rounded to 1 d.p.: 1.0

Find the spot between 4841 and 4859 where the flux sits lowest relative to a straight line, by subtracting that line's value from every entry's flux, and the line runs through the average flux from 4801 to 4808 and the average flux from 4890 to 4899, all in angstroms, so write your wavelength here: 4850.95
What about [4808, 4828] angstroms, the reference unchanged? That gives 4813.12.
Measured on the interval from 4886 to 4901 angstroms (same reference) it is 4889.07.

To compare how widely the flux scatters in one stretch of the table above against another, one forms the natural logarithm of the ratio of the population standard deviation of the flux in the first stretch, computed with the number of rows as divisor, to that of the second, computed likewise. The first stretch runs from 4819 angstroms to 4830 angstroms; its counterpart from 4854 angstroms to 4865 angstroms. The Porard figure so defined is 0.6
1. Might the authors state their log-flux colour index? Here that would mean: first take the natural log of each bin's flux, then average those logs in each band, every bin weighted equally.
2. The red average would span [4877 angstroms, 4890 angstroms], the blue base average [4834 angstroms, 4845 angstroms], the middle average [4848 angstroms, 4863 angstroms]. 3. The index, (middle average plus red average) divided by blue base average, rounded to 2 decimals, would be 1.98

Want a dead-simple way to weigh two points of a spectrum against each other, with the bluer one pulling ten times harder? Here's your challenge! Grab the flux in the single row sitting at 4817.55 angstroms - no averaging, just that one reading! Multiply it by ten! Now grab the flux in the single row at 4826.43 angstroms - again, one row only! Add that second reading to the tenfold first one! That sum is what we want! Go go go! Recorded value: 147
